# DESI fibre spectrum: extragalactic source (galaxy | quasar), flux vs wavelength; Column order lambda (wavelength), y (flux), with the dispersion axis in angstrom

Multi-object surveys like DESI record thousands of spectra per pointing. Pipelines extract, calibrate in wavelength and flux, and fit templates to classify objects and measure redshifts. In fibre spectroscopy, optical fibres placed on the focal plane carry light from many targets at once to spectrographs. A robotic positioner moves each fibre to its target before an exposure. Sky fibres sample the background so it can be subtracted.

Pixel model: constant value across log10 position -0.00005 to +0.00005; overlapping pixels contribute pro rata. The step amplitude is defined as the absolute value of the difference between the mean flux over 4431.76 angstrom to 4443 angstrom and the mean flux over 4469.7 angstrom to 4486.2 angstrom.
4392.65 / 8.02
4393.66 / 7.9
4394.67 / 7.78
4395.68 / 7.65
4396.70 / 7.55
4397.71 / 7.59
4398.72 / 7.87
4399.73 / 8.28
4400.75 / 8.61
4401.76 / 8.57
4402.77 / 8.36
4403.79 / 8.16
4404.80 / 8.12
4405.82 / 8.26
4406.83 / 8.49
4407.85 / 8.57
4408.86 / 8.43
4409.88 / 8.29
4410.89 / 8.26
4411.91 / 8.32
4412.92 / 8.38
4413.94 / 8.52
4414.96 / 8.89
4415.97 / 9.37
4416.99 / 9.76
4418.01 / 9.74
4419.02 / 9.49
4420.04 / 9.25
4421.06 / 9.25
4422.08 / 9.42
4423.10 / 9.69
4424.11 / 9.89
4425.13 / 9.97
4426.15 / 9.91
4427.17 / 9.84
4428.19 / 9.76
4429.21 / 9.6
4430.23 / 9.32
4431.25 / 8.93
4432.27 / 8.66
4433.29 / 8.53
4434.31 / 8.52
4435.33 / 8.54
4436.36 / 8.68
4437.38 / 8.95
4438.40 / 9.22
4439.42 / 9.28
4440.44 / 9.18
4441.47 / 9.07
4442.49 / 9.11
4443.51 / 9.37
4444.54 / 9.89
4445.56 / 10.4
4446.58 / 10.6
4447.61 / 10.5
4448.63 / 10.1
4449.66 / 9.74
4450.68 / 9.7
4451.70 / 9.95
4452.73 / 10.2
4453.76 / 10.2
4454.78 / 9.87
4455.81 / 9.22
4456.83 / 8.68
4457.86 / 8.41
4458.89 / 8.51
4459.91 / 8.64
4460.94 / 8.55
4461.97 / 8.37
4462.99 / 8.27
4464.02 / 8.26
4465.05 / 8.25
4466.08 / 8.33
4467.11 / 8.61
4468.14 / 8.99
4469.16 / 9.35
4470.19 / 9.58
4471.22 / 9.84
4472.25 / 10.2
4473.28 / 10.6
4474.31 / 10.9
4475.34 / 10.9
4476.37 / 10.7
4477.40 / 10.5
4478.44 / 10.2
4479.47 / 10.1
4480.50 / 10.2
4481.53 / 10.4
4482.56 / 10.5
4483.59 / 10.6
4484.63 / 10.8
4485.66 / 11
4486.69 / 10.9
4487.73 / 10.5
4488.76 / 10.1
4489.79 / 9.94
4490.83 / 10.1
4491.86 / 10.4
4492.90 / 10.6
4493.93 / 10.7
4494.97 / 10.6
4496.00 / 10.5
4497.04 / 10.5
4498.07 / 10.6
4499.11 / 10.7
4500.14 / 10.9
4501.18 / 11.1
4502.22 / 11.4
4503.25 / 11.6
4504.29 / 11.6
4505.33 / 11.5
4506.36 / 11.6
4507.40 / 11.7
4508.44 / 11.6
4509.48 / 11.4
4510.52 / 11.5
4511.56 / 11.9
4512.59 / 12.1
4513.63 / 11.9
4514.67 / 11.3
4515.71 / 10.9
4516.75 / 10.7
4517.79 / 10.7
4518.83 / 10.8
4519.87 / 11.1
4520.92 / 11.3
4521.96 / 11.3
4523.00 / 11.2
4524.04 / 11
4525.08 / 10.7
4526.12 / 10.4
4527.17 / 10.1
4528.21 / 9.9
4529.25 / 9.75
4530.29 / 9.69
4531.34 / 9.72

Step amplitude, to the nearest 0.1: 1.6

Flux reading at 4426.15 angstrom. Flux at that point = 9.91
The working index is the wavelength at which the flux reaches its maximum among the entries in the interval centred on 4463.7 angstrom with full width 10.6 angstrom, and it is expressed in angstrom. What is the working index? 4468.14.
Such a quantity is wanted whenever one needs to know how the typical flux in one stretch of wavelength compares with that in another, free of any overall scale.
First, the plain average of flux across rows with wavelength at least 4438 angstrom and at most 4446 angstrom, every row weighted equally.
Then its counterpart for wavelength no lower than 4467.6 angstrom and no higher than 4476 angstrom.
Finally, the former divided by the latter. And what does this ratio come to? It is 0.94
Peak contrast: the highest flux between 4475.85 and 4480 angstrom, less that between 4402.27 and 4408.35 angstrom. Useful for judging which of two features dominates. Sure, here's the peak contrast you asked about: 2.1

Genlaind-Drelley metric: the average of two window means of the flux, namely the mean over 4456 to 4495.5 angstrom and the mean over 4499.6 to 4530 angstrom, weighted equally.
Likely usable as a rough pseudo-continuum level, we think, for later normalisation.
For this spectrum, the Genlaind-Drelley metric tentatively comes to 10.5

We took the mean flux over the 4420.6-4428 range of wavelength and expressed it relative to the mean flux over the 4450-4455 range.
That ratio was 0.97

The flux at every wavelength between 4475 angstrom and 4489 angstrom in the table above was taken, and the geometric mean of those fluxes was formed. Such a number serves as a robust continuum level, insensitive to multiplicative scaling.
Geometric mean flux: 10.5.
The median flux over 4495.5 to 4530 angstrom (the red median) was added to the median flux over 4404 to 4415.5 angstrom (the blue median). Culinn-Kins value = 19.5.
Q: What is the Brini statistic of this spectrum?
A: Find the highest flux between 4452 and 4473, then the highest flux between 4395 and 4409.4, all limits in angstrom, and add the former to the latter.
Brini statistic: 19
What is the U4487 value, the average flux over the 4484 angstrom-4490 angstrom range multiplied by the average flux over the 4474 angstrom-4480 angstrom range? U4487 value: 111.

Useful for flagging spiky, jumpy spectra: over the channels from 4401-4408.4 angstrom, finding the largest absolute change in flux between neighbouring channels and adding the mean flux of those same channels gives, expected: 8.6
